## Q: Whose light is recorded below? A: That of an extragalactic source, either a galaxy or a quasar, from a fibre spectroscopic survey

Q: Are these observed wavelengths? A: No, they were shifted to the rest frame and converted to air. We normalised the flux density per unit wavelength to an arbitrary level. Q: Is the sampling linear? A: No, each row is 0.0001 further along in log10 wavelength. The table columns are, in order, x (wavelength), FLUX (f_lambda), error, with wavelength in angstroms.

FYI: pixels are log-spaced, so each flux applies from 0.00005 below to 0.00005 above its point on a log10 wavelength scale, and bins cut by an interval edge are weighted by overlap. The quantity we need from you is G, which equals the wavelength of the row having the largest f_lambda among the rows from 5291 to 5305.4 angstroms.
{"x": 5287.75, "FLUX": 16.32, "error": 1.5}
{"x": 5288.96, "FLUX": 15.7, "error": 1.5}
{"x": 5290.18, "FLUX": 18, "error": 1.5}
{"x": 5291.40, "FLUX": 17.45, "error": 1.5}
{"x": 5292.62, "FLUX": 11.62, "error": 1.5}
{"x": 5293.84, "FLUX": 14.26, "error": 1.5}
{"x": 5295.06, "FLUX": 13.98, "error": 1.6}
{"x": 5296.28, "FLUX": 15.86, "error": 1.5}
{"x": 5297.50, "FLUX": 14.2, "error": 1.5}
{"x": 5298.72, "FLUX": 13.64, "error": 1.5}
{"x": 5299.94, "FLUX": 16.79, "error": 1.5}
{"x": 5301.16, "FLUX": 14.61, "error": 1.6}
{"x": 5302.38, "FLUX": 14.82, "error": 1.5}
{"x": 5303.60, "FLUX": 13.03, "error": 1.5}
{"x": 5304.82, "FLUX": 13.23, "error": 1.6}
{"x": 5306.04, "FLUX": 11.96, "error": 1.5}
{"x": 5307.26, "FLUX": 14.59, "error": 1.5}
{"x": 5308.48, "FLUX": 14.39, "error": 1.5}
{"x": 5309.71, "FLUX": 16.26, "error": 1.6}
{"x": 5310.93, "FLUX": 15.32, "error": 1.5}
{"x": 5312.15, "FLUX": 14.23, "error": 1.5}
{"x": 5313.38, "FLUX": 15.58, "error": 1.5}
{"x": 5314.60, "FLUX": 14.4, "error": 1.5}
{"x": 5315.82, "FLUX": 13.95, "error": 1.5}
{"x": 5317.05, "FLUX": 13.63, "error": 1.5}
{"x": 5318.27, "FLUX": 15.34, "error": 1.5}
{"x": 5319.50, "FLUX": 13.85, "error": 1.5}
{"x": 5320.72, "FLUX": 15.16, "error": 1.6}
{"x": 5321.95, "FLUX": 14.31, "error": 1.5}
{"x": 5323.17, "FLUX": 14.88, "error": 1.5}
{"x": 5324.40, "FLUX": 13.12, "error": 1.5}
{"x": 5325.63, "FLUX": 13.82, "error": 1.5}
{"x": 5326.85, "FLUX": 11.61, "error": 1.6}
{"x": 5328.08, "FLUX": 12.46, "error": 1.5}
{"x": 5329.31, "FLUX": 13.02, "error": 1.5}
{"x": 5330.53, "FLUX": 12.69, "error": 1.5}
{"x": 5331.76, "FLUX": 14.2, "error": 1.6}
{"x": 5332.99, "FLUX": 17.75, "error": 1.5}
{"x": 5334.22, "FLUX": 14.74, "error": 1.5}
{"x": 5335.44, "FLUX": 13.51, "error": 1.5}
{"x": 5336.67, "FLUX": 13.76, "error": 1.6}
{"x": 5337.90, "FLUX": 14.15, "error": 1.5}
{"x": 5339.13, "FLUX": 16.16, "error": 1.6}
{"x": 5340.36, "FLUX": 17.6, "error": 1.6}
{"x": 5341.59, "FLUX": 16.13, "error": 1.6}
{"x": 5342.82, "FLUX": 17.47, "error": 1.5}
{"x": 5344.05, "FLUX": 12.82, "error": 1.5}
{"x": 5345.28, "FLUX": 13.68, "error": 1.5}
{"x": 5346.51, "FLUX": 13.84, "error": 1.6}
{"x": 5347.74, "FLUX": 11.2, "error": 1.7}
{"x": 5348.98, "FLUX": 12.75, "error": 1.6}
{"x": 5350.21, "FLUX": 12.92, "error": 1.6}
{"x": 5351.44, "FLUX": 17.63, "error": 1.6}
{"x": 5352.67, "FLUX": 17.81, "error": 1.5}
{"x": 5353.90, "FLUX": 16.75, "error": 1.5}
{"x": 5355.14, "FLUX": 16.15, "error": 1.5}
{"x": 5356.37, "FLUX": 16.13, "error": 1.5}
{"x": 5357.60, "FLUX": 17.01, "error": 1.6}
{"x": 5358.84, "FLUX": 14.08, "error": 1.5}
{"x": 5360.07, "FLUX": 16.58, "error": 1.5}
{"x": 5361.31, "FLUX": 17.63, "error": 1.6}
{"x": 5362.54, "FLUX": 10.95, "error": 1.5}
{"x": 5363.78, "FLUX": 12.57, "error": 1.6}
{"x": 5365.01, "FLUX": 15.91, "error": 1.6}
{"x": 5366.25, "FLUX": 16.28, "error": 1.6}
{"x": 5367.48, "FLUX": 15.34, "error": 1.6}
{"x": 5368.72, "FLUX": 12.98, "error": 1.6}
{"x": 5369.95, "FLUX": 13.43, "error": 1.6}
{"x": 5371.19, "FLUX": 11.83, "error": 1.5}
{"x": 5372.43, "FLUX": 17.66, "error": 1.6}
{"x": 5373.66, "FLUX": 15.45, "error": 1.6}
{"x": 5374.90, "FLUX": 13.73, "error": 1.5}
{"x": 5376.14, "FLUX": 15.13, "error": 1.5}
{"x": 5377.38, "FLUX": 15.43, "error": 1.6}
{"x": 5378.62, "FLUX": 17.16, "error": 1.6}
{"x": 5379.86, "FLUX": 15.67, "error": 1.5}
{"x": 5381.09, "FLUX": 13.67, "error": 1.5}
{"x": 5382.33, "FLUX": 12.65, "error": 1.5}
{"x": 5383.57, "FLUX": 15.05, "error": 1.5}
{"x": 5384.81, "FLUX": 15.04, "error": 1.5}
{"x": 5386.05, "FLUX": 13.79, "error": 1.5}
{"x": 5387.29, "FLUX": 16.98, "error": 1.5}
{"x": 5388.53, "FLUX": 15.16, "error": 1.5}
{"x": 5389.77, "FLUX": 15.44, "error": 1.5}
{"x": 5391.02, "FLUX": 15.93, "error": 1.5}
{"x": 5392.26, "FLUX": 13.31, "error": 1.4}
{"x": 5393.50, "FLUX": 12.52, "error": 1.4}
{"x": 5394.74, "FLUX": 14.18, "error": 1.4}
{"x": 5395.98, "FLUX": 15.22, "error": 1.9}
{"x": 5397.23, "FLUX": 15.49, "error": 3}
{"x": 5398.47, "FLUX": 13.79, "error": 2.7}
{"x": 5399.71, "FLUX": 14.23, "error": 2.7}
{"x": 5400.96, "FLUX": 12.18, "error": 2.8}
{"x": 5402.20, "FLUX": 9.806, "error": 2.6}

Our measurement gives 5291.40 angstroms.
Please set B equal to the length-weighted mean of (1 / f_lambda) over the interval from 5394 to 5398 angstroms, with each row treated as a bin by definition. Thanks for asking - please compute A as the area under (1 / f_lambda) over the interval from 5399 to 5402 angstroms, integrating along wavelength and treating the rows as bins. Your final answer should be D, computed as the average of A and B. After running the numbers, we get 0.15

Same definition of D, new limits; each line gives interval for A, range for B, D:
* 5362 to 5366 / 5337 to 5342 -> 0.18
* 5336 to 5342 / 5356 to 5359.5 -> 0.23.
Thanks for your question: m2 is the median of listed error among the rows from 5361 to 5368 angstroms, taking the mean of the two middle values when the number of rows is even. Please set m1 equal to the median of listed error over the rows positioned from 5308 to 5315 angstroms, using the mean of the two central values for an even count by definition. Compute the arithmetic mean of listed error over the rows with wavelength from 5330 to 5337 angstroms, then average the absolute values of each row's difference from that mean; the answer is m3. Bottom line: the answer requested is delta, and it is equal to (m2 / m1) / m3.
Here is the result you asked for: 24.0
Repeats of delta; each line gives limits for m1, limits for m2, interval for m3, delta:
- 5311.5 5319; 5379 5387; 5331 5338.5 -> 22.5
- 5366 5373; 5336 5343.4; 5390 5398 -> 2.2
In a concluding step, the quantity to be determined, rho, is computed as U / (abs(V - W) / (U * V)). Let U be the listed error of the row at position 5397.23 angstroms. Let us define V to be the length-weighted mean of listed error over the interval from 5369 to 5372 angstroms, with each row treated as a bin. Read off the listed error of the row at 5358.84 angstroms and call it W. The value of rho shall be 239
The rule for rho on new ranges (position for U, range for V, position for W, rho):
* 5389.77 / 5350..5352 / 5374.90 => 35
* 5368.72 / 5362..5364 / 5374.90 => 103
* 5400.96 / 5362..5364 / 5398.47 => 10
